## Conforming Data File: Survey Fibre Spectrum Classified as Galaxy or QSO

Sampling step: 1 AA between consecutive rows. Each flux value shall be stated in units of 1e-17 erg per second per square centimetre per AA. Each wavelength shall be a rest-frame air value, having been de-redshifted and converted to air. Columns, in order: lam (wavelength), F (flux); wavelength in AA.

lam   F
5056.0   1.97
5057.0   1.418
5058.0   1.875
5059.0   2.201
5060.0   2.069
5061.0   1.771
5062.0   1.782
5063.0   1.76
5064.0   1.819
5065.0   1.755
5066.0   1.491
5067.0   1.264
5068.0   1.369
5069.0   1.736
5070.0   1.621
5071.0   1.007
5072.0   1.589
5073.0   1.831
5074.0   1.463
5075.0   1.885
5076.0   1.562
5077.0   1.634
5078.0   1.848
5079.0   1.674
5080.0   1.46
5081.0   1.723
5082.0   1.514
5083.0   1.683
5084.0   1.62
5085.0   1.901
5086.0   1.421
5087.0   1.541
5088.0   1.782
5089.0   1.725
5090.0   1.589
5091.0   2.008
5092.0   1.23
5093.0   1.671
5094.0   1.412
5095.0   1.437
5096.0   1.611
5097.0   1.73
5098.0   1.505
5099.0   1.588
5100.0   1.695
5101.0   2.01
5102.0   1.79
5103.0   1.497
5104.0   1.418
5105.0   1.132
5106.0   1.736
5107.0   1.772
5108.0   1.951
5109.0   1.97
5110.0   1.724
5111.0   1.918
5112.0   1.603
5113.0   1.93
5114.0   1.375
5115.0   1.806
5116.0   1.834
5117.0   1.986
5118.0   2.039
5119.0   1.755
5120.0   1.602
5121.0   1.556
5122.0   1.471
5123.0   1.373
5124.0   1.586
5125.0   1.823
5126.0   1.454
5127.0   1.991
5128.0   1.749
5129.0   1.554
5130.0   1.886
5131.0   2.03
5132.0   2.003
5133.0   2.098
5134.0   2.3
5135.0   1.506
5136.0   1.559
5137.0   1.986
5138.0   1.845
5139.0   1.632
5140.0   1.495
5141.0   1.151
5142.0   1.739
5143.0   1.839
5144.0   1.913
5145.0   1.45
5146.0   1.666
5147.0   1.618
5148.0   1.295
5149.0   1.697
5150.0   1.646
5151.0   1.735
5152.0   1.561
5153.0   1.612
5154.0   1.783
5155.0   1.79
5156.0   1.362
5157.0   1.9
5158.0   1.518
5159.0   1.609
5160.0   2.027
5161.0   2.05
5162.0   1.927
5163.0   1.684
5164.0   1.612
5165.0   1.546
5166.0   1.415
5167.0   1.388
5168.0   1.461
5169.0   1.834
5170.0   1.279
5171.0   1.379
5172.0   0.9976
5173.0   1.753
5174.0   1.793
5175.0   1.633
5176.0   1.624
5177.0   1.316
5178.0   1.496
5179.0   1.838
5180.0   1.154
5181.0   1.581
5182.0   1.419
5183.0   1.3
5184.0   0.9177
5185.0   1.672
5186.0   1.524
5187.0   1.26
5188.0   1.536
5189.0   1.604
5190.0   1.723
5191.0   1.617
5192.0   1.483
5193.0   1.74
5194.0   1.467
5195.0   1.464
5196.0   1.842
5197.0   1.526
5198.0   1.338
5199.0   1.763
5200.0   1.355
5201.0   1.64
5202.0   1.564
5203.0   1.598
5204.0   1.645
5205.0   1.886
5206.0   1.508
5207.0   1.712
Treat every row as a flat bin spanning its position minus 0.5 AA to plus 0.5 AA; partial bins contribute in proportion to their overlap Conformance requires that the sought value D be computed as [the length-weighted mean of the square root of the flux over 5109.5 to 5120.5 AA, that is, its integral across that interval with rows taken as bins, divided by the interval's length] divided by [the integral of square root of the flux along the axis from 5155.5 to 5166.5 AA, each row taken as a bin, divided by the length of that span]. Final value 1.03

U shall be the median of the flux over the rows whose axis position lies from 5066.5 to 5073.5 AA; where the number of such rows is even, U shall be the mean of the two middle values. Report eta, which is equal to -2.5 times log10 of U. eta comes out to -0.503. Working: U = 1.59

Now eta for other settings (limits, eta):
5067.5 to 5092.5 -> -0.524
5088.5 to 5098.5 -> -0.510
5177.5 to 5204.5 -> -0.466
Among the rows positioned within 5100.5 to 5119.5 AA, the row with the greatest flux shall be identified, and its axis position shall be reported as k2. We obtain 5118.0 AA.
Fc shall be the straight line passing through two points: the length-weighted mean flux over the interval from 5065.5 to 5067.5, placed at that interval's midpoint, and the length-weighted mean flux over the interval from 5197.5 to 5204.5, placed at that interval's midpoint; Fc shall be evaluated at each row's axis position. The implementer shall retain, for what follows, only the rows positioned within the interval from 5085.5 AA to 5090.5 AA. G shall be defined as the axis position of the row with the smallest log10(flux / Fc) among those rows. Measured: 5086.0 AA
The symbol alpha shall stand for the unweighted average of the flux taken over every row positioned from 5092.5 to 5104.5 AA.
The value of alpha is 1.61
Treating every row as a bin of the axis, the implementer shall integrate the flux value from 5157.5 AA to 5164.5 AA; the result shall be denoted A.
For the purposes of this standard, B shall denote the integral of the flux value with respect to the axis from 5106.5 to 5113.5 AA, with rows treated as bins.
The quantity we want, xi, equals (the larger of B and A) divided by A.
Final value 1.04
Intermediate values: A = 12.4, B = 12.9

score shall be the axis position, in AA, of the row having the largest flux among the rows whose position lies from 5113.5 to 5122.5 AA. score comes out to 5118.0 AA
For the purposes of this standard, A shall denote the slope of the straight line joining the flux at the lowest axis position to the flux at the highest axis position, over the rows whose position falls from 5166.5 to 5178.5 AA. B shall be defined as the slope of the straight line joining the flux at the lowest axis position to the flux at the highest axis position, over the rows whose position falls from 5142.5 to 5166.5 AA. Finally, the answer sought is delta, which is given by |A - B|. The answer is 0.028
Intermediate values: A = 0.010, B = -0.018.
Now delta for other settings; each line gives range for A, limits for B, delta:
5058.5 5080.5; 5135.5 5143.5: 0.075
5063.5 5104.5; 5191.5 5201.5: 0.027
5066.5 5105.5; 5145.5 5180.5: 0.012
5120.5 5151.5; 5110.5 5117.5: 0.005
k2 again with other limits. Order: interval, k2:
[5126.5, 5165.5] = 5134.0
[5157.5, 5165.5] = 5161.0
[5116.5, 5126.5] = 5118.0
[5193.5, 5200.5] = 5196.0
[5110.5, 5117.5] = 5117.0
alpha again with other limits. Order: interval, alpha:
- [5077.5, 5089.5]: 1.66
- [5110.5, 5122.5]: 1.74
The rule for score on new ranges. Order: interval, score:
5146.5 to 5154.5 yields 5154.0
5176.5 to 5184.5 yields 5179.0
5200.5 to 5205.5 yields 5205.0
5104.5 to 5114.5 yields 5109.0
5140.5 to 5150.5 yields 5144.0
